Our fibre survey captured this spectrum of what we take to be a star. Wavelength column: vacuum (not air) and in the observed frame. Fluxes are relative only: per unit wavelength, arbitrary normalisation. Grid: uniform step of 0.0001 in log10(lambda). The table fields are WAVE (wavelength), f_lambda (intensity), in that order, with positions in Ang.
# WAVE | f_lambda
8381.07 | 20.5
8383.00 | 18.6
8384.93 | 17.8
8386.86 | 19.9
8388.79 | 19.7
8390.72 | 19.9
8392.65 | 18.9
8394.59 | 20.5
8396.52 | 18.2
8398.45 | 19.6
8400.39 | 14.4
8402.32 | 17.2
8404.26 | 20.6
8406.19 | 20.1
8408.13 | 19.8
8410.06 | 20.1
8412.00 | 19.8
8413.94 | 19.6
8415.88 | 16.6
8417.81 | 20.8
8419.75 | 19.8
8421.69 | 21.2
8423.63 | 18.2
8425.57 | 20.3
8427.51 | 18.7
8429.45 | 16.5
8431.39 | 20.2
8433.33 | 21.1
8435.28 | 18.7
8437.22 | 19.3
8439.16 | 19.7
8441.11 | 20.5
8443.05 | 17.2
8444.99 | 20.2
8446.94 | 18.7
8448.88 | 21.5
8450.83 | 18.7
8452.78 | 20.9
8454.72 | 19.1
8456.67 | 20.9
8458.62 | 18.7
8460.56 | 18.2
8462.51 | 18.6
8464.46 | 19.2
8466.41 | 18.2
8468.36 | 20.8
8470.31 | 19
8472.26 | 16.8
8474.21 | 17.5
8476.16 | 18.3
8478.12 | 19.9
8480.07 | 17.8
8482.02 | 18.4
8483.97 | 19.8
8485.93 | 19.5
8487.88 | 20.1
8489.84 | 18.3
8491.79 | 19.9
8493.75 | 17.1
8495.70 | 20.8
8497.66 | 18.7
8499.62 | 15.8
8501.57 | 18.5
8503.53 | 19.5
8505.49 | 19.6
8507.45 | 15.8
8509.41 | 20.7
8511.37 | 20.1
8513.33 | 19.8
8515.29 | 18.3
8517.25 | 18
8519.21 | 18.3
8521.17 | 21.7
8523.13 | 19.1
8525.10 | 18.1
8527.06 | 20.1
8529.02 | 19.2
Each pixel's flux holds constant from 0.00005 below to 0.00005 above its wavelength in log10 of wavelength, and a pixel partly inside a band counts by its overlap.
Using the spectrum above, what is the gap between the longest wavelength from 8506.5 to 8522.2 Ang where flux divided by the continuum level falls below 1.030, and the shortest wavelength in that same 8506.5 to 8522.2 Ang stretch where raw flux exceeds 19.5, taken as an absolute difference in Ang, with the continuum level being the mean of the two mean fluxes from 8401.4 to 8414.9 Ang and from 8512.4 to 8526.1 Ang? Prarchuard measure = 9.8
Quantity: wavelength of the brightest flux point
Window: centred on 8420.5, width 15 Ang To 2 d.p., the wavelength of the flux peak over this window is 8421.69 Ang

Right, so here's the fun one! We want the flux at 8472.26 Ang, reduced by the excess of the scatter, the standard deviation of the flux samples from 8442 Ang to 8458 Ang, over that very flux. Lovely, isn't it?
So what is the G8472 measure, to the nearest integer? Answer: 32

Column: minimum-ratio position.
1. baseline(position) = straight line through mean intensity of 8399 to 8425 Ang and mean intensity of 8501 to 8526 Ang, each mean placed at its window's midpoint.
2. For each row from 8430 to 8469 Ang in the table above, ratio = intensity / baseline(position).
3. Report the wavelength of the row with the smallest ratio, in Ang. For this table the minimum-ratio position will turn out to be 8443.05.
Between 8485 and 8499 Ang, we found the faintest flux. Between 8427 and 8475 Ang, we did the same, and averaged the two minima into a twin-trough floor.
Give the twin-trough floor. 16.8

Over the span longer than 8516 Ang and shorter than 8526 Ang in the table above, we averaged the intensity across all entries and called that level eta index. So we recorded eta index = 19.0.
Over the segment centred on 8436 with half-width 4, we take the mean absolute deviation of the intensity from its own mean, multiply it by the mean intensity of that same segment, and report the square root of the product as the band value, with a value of 3.7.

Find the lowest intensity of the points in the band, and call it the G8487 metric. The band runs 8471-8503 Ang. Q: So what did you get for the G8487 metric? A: 15.8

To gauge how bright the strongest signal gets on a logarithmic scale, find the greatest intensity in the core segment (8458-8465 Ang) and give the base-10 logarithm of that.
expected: 1.28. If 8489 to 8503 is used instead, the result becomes 1.32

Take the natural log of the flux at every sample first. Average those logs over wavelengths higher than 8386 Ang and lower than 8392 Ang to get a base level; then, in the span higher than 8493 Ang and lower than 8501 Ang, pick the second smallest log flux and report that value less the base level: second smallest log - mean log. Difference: -0.148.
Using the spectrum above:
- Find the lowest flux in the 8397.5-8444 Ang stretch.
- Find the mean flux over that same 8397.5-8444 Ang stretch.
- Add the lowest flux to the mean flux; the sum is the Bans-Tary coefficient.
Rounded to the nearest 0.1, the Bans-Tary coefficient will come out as 33.6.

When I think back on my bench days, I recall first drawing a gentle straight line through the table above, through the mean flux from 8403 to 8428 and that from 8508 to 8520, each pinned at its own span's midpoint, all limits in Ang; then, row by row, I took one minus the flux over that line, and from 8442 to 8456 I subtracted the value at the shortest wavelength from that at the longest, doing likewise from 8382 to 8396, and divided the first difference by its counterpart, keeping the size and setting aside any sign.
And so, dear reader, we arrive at 1.0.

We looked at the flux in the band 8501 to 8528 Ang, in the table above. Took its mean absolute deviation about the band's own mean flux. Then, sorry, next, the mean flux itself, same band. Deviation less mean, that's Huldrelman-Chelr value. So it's -18.0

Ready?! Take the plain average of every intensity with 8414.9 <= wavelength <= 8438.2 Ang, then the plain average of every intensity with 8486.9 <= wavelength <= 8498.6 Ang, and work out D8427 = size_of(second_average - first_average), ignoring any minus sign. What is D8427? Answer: 0.13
